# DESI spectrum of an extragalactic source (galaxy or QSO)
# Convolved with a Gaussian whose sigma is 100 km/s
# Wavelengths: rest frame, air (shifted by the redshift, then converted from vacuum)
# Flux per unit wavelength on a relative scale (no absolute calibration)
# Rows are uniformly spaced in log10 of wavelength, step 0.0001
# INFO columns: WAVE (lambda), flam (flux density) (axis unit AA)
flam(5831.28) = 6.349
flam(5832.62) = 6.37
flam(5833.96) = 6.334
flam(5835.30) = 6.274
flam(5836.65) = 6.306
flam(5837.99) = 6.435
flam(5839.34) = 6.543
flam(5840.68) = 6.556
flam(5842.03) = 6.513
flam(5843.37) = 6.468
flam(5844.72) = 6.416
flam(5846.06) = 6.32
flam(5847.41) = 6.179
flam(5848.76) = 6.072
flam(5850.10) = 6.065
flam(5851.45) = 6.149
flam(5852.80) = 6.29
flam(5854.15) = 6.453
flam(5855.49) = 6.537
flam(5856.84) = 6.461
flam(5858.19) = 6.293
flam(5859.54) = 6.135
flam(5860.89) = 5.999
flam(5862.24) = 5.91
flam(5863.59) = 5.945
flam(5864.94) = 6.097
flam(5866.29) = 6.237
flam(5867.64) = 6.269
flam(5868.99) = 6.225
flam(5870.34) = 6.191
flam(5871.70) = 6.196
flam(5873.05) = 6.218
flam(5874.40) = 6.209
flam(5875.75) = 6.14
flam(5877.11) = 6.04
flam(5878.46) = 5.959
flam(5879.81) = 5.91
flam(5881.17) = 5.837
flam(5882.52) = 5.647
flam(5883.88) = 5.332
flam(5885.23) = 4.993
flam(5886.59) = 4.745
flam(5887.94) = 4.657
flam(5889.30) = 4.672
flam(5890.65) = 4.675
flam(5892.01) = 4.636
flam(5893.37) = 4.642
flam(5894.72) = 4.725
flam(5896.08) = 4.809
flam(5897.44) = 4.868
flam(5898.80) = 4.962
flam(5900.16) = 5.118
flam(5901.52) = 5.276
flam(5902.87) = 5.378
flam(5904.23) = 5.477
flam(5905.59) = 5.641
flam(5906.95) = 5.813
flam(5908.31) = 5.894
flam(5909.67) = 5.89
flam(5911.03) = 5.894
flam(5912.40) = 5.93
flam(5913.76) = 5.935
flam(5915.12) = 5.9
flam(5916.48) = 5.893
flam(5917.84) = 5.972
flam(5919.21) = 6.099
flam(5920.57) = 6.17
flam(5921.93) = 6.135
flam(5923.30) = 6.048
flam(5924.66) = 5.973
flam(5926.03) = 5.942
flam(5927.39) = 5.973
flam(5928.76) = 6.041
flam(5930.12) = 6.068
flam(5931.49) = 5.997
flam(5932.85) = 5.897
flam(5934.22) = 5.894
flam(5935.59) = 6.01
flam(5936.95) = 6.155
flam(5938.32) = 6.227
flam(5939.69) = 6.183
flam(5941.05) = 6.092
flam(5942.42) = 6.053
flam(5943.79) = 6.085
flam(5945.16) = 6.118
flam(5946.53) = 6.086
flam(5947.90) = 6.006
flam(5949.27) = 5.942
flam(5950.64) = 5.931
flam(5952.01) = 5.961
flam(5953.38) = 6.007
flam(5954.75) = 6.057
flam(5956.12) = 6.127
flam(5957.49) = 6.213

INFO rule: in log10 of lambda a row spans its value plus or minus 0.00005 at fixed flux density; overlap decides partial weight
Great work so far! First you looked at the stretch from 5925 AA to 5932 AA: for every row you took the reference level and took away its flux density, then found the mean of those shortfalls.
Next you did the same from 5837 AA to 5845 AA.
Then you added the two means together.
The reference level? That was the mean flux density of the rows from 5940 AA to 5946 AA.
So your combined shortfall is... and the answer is -0.3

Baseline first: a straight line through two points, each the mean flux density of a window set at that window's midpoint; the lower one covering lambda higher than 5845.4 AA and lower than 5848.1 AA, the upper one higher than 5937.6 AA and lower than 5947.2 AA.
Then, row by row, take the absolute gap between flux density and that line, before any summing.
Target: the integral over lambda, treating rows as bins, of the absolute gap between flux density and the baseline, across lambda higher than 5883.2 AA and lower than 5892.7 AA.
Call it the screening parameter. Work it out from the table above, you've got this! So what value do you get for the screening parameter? 13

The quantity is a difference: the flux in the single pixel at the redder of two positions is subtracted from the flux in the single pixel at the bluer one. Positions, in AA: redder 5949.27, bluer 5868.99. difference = 0.28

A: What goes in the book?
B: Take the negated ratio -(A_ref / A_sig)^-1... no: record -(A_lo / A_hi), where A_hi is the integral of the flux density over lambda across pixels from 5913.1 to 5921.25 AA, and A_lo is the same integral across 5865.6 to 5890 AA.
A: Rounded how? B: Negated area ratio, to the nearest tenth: -2.9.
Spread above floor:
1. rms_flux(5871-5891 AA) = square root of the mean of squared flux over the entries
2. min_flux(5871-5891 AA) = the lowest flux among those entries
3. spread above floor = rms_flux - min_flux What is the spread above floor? 0.9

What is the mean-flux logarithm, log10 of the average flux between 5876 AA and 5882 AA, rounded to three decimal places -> 0.774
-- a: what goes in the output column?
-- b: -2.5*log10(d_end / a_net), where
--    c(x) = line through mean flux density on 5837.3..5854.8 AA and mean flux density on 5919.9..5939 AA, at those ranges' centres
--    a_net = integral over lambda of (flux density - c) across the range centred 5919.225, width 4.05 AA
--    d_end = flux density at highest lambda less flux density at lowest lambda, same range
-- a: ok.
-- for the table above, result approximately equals -2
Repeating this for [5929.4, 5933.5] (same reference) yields 0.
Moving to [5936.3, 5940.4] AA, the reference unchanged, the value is 4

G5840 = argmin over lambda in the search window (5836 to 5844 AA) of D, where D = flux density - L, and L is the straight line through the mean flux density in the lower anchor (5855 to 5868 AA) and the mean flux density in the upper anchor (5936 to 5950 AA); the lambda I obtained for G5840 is 5836.65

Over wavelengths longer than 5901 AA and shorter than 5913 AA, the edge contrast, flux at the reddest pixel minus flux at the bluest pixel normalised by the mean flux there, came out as 0.11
